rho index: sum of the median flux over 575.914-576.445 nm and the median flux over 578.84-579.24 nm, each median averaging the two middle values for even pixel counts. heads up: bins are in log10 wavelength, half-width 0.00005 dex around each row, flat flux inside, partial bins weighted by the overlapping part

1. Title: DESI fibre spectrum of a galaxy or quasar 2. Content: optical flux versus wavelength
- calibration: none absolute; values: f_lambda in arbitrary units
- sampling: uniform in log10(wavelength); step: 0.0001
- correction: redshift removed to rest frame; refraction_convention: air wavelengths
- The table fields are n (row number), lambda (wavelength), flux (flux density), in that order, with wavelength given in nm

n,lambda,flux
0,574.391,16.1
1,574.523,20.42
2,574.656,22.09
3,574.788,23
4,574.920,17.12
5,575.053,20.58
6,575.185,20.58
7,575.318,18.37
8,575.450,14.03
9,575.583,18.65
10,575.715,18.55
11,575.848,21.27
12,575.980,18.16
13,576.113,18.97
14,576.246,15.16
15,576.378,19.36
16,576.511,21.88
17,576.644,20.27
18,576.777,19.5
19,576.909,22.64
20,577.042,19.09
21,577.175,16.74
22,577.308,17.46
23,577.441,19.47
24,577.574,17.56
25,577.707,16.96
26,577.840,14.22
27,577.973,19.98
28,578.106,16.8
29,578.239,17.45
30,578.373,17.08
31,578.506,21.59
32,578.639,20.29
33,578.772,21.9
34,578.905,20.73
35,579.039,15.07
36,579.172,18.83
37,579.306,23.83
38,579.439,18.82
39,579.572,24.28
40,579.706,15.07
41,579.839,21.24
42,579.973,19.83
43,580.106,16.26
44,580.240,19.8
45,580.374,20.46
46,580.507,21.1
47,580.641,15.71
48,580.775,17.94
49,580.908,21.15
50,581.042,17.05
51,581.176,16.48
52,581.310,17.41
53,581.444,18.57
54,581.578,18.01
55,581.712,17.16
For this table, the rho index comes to 37.4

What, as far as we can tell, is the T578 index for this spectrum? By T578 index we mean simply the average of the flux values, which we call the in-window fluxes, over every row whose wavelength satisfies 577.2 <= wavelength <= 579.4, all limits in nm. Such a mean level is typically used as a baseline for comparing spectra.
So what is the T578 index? 18.7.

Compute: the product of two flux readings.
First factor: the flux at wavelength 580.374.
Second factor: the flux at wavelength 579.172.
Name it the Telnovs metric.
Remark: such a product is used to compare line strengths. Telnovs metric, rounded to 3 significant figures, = 385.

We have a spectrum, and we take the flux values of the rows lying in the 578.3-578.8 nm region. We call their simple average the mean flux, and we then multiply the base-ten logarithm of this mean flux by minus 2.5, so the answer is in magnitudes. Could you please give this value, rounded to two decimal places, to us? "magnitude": -3.26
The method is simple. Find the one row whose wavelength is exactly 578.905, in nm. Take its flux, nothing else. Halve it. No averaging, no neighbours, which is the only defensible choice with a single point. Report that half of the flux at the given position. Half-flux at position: 10.4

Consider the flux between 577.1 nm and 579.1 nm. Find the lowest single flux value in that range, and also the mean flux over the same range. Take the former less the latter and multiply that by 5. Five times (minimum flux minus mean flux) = -20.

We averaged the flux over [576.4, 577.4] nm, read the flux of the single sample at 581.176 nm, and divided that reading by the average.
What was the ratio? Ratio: 0.84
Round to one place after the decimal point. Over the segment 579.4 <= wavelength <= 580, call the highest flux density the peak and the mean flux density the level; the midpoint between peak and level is 22.1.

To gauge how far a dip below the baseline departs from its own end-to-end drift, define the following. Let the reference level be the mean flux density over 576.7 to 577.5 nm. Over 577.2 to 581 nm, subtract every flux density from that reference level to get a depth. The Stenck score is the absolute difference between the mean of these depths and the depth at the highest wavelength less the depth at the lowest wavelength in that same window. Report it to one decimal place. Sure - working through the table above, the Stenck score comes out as 3.9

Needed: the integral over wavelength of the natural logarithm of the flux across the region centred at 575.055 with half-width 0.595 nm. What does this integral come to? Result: 3.52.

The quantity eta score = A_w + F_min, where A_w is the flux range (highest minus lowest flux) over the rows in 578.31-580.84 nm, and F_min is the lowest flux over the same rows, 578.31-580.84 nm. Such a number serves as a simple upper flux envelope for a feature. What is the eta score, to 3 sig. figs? 24.3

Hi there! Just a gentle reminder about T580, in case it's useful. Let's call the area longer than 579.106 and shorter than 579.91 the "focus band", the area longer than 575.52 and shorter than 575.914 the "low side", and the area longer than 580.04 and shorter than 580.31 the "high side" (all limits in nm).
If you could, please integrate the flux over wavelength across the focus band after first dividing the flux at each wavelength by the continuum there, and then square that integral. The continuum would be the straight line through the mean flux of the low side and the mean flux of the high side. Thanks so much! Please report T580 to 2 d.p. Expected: 0.80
